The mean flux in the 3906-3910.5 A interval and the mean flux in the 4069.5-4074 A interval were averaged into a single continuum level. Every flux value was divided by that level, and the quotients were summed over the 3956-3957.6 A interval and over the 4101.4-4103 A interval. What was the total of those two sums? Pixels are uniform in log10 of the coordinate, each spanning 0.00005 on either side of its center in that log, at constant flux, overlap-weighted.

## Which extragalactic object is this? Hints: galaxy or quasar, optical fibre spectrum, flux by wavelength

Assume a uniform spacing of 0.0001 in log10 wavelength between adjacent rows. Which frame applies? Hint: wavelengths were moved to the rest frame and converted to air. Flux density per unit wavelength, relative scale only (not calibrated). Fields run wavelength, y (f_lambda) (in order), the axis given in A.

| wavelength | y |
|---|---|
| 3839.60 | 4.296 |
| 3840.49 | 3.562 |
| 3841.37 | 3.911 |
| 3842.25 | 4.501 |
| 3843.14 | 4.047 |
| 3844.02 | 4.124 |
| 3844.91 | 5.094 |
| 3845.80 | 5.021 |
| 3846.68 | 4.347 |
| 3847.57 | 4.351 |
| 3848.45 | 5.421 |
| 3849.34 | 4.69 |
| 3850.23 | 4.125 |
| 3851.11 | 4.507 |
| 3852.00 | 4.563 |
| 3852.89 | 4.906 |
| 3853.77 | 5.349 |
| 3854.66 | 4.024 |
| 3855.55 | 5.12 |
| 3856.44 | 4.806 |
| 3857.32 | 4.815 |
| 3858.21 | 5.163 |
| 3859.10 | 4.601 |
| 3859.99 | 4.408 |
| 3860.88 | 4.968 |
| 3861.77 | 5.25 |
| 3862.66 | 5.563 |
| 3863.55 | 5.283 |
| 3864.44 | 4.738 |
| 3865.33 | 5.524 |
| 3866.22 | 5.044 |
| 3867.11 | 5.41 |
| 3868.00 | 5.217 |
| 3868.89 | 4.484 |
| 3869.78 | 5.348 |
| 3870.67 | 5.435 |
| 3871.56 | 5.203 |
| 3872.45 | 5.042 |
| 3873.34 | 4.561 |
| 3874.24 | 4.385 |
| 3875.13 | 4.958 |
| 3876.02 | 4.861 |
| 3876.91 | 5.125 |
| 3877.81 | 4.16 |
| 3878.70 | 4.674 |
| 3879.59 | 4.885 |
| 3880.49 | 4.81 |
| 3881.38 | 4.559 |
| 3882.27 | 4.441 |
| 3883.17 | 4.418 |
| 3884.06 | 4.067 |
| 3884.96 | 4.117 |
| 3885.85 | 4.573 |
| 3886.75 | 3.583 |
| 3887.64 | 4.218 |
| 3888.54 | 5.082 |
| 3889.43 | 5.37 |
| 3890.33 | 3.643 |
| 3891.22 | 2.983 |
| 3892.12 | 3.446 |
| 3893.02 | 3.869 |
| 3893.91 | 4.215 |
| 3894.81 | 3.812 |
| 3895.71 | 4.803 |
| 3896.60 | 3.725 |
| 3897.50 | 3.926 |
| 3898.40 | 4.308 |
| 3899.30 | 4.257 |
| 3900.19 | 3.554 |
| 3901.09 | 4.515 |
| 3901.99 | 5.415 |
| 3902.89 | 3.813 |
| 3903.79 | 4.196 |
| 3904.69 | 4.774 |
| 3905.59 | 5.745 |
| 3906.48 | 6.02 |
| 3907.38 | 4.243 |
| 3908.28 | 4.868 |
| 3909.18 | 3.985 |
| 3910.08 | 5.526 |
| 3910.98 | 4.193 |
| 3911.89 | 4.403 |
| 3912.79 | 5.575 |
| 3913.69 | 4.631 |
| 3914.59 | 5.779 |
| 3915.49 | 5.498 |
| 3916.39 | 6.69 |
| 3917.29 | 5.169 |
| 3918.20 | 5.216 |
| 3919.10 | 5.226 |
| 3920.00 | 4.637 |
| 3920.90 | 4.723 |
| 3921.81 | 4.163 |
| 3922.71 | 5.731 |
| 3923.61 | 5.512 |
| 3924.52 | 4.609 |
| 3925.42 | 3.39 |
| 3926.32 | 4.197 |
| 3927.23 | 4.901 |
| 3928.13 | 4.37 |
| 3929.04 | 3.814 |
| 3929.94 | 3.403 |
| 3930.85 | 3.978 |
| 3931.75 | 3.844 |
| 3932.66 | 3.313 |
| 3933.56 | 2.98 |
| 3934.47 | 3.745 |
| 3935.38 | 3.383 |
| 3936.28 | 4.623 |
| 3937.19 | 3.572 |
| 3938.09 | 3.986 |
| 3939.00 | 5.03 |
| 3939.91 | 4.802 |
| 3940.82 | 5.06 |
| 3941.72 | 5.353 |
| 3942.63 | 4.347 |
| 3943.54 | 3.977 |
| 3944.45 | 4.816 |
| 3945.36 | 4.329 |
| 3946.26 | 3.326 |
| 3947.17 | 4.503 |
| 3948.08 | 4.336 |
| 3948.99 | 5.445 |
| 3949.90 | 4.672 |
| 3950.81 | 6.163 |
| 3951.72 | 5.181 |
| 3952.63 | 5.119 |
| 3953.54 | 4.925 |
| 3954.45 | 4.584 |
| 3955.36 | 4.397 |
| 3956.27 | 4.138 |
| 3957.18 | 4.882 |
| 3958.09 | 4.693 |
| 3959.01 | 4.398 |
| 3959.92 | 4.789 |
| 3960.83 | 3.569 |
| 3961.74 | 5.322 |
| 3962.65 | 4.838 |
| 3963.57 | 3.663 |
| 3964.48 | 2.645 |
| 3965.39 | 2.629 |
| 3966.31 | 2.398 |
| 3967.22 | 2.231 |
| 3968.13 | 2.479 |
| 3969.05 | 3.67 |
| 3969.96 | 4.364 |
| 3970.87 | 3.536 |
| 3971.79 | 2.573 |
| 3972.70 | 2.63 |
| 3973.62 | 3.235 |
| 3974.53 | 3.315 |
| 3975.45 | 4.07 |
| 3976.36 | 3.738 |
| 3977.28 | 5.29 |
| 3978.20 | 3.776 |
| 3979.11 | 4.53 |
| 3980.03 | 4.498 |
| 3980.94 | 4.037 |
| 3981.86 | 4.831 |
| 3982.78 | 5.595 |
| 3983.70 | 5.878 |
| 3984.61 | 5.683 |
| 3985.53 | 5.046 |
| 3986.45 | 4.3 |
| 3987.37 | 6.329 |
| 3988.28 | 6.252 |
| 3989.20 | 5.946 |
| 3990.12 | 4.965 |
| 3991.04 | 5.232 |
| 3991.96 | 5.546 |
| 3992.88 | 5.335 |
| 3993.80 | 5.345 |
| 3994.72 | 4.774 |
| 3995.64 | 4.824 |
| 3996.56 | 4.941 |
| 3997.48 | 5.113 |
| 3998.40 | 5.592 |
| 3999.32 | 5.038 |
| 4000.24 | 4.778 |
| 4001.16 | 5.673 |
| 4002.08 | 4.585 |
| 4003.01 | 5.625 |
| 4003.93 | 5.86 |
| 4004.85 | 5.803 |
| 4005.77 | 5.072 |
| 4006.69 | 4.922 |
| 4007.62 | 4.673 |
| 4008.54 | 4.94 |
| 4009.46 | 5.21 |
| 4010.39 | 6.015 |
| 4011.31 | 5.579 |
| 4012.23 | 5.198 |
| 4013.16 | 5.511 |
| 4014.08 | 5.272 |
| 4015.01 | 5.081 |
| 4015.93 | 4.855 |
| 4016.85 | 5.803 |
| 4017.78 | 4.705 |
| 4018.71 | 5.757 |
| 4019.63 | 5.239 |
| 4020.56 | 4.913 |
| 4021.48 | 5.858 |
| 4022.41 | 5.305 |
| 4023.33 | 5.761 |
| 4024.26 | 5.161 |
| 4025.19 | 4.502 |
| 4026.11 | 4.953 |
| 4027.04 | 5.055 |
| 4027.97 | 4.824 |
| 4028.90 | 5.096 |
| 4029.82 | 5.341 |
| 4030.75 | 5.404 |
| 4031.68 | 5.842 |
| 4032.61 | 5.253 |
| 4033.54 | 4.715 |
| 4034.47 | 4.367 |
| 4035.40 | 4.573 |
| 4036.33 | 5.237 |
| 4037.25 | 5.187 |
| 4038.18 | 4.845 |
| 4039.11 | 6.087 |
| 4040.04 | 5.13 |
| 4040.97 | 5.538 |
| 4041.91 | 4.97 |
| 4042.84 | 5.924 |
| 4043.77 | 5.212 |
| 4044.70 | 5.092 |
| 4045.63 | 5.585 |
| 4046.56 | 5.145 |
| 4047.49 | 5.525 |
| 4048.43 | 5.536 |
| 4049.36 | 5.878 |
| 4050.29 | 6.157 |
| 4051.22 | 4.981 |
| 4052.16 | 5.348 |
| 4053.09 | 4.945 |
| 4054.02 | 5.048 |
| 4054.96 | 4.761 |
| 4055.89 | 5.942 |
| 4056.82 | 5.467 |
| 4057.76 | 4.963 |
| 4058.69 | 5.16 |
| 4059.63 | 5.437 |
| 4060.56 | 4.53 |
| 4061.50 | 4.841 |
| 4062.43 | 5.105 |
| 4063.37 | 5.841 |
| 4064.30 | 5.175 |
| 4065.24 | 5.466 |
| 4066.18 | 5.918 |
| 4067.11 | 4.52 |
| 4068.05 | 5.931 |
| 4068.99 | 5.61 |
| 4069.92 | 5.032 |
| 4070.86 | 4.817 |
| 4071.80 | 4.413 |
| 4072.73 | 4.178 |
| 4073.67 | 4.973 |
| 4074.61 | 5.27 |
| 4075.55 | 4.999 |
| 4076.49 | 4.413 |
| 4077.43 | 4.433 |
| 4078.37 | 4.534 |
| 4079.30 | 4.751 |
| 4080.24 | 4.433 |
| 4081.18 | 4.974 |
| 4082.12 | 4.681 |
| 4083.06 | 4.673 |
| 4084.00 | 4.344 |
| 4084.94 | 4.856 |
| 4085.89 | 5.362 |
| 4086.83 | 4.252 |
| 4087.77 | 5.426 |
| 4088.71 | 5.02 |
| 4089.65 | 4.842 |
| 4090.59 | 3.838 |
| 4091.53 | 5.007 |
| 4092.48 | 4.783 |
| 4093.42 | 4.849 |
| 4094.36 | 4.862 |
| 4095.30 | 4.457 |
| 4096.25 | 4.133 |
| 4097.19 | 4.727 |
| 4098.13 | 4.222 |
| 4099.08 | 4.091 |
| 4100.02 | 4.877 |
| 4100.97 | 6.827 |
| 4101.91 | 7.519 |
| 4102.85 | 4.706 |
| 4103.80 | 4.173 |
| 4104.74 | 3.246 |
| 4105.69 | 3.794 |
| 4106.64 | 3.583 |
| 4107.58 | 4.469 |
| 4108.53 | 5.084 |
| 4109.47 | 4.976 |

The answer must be 4.4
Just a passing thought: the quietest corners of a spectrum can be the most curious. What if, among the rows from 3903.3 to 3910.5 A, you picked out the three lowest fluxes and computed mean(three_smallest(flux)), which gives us 4.14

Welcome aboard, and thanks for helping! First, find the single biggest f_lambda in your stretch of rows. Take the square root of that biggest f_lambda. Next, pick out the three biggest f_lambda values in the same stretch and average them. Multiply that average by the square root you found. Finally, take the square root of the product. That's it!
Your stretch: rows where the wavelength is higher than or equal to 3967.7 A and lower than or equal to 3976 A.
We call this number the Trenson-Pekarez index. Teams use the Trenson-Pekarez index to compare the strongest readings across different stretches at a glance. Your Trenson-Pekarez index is 2.90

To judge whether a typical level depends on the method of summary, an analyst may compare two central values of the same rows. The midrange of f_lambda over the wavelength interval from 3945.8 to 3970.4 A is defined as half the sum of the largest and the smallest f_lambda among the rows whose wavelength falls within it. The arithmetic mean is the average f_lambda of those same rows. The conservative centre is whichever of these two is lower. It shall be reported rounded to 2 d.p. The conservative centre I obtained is 4.20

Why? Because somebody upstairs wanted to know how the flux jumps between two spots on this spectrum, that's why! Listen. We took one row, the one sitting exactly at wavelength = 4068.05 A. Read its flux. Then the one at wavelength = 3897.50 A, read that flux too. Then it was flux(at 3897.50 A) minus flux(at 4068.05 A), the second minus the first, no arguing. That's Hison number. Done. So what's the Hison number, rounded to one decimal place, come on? -2.0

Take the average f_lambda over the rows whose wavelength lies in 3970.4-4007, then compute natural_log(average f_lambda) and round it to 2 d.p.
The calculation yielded 1.58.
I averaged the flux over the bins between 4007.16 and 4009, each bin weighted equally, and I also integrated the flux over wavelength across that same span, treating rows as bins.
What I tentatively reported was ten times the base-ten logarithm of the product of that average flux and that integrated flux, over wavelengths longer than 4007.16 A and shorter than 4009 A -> 16.3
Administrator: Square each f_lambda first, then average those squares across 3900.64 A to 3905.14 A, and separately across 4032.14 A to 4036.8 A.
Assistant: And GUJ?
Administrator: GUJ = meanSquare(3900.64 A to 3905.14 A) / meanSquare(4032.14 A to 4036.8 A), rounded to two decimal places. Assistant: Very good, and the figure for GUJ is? 0.89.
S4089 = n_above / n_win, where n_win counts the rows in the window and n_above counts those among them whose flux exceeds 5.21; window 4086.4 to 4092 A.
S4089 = 0.17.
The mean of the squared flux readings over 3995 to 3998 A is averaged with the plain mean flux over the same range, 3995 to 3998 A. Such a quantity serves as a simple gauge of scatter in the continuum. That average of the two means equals 14.8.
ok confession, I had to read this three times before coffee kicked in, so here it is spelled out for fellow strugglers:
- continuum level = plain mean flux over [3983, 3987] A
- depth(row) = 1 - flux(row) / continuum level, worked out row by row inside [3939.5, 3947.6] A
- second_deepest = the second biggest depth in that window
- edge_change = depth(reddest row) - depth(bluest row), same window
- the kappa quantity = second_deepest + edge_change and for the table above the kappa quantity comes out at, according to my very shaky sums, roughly 0.30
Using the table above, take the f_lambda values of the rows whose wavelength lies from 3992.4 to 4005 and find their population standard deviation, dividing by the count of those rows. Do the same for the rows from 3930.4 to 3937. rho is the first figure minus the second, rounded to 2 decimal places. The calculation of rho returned -0.09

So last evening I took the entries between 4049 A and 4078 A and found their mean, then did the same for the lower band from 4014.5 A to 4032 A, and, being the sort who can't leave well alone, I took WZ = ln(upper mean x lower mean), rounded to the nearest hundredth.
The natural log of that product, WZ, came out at 3.29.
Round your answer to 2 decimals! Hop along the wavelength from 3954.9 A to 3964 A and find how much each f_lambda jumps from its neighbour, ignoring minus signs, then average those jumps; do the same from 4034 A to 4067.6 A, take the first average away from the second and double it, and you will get -0.41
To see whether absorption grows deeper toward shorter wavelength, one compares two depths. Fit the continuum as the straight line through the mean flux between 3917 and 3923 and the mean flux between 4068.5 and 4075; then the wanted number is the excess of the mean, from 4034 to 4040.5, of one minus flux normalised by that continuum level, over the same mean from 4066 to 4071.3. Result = 0.05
